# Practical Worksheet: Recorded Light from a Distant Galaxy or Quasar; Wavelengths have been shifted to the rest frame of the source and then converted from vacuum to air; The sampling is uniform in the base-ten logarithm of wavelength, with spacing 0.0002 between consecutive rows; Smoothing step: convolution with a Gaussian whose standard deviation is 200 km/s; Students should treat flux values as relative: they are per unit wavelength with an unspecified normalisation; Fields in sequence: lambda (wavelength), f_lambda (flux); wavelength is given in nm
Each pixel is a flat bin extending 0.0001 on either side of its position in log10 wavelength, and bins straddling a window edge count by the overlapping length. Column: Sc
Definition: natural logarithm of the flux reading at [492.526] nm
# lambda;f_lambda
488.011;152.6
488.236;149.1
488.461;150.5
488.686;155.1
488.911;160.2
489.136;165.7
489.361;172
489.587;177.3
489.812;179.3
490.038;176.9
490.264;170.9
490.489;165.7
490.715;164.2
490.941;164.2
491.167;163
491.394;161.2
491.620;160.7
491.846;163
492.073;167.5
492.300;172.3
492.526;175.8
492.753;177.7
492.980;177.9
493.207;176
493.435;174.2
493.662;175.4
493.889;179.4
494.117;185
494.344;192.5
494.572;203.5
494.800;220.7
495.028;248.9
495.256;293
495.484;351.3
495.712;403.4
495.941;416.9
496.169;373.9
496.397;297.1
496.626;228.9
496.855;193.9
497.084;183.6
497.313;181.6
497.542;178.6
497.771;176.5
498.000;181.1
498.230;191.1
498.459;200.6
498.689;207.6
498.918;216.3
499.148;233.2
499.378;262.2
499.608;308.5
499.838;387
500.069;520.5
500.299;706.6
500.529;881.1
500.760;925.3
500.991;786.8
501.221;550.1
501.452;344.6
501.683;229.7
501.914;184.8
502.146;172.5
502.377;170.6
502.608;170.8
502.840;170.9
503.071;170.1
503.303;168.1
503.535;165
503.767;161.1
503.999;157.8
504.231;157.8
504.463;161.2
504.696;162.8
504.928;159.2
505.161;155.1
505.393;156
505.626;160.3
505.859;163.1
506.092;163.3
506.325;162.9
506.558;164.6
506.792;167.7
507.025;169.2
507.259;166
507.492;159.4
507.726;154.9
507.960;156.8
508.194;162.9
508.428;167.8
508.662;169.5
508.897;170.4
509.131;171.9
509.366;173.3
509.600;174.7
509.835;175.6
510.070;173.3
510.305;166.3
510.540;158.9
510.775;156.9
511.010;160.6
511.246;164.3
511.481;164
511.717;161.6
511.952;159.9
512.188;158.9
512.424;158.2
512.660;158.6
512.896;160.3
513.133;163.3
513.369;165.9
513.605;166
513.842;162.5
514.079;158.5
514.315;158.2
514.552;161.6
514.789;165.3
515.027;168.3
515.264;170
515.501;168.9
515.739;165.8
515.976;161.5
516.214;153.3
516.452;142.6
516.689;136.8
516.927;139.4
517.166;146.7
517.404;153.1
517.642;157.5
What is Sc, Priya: 5.17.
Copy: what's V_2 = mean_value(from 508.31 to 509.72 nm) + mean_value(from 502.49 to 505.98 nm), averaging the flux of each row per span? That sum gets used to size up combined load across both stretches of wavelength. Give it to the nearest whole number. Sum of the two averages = 334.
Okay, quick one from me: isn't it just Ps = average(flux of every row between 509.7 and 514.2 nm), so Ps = 163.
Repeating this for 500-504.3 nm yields 358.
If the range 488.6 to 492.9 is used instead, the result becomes 168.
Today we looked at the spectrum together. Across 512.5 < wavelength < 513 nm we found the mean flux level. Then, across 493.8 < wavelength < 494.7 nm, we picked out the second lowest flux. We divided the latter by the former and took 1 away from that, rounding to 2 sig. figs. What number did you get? 0.16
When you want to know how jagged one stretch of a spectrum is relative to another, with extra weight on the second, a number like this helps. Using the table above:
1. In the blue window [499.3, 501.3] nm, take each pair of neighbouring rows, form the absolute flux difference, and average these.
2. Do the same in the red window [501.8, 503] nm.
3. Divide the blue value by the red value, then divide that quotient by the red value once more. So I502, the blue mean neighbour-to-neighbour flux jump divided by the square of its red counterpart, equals 9.9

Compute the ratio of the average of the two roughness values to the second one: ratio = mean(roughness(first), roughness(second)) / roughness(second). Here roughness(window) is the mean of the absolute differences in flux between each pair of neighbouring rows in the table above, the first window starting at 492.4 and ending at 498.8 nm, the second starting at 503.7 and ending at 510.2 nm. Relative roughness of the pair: 4.3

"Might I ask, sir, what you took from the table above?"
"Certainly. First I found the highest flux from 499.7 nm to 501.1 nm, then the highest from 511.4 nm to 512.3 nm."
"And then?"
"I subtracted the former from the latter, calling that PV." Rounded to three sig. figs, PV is -761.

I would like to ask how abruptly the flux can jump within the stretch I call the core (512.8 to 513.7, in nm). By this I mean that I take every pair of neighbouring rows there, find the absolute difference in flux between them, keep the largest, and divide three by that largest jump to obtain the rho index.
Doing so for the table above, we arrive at 1.0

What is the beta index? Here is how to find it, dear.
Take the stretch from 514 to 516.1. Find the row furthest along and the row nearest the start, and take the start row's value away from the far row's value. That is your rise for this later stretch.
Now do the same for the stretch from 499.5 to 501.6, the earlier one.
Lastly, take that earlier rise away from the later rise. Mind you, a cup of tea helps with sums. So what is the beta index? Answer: -33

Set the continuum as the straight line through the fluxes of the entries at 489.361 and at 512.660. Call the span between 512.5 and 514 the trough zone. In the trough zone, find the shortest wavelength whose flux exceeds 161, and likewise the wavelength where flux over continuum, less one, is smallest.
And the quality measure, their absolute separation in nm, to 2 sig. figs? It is 0.47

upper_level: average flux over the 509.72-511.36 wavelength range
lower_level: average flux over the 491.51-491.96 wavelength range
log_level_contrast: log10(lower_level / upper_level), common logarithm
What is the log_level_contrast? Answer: -0.01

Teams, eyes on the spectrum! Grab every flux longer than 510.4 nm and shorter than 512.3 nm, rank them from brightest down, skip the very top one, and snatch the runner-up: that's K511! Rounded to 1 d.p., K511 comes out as 164.0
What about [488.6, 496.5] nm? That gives 403.4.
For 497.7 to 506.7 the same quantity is 881.1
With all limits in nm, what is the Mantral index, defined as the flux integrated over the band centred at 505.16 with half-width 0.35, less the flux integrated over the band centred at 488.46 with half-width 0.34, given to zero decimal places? 7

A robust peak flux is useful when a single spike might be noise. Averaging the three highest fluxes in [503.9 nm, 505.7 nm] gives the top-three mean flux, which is 161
